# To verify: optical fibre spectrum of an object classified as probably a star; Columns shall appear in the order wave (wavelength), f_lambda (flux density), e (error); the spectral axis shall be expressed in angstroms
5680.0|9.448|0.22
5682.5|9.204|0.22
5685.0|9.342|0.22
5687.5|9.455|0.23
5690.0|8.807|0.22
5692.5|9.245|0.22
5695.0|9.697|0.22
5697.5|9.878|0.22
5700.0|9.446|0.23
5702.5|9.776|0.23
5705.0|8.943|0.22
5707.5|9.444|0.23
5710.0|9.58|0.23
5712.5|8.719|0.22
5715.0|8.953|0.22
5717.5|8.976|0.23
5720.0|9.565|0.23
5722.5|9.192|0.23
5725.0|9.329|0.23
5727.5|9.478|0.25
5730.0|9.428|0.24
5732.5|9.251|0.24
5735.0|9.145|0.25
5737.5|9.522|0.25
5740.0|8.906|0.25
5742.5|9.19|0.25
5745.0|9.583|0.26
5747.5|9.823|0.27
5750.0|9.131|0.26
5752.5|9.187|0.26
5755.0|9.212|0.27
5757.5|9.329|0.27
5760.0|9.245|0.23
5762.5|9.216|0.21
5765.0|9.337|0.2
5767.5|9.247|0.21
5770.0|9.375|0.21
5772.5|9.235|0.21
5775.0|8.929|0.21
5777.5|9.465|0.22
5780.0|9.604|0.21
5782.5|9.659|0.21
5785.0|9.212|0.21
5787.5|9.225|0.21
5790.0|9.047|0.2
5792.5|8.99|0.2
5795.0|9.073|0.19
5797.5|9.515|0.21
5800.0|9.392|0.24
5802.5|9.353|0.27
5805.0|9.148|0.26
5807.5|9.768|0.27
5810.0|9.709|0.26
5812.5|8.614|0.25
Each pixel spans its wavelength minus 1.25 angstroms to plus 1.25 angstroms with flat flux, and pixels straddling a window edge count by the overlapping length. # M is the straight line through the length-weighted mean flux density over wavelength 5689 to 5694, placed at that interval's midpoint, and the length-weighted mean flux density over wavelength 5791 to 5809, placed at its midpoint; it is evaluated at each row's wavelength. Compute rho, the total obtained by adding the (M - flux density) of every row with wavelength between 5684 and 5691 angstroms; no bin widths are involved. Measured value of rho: -0.42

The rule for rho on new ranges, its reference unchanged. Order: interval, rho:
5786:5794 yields 0.63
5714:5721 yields -0.10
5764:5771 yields -0.22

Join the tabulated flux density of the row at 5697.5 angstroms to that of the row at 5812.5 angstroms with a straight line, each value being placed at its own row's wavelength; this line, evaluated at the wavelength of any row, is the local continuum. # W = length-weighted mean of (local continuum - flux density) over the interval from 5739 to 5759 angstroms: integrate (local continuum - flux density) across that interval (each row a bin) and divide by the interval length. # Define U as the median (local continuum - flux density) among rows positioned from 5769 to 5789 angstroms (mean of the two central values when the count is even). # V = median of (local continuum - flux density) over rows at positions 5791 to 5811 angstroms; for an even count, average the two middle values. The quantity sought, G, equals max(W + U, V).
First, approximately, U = -0.3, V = -0.63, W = 0.0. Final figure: -0.30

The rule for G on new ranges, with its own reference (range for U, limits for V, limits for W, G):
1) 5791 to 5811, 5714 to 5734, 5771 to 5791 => 0.24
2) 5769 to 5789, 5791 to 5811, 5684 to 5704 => 0.15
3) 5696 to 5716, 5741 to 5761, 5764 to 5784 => 0.05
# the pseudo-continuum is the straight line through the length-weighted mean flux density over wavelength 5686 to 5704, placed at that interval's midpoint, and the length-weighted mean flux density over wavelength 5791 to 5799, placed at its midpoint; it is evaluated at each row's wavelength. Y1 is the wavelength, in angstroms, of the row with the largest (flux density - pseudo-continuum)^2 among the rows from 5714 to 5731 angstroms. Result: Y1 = 5715.0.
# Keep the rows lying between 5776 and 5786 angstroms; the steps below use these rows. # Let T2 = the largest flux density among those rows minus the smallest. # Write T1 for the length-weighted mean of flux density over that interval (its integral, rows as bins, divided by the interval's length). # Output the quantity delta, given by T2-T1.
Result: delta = -9.03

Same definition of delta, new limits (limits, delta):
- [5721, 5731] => -9.07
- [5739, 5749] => -8.46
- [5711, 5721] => -8.21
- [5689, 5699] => -8.35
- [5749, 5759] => -9.02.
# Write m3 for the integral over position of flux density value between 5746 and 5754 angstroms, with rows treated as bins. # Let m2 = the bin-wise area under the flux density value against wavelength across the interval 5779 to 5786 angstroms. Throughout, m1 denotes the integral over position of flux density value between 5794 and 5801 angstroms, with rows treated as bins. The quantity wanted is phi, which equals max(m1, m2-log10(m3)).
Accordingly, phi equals 65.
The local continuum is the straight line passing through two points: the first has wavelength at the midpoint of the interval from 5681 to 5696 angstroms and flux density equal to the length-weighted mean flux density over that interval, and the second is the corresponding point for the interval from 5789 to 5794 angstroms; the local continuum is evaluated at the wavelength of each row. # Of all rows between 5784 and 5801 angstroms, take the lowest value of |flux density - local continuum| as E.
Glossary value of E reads 0.02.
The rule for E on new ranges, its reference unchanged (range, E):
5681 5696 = 0.03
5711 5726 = 0.01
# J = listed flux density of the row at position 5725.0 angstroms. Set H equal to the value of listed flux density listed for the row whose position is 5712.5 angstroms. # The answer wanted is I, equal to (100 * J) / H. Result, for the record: 107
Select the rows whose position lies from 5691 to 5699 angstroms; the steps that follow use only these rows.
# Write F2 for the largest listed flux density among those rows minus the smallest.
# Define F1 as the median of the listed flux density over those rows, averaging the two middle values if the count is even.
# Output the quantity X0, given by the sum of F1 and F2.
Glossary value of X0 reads 10.3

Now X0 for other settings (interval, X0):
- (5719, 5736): 9.7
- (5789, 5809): 10.0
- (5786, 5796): 9.3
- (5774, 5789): 10.1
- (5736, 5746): 10.0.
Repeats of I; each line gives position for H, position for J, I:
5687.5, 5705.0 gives 95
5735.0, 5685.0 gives 102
